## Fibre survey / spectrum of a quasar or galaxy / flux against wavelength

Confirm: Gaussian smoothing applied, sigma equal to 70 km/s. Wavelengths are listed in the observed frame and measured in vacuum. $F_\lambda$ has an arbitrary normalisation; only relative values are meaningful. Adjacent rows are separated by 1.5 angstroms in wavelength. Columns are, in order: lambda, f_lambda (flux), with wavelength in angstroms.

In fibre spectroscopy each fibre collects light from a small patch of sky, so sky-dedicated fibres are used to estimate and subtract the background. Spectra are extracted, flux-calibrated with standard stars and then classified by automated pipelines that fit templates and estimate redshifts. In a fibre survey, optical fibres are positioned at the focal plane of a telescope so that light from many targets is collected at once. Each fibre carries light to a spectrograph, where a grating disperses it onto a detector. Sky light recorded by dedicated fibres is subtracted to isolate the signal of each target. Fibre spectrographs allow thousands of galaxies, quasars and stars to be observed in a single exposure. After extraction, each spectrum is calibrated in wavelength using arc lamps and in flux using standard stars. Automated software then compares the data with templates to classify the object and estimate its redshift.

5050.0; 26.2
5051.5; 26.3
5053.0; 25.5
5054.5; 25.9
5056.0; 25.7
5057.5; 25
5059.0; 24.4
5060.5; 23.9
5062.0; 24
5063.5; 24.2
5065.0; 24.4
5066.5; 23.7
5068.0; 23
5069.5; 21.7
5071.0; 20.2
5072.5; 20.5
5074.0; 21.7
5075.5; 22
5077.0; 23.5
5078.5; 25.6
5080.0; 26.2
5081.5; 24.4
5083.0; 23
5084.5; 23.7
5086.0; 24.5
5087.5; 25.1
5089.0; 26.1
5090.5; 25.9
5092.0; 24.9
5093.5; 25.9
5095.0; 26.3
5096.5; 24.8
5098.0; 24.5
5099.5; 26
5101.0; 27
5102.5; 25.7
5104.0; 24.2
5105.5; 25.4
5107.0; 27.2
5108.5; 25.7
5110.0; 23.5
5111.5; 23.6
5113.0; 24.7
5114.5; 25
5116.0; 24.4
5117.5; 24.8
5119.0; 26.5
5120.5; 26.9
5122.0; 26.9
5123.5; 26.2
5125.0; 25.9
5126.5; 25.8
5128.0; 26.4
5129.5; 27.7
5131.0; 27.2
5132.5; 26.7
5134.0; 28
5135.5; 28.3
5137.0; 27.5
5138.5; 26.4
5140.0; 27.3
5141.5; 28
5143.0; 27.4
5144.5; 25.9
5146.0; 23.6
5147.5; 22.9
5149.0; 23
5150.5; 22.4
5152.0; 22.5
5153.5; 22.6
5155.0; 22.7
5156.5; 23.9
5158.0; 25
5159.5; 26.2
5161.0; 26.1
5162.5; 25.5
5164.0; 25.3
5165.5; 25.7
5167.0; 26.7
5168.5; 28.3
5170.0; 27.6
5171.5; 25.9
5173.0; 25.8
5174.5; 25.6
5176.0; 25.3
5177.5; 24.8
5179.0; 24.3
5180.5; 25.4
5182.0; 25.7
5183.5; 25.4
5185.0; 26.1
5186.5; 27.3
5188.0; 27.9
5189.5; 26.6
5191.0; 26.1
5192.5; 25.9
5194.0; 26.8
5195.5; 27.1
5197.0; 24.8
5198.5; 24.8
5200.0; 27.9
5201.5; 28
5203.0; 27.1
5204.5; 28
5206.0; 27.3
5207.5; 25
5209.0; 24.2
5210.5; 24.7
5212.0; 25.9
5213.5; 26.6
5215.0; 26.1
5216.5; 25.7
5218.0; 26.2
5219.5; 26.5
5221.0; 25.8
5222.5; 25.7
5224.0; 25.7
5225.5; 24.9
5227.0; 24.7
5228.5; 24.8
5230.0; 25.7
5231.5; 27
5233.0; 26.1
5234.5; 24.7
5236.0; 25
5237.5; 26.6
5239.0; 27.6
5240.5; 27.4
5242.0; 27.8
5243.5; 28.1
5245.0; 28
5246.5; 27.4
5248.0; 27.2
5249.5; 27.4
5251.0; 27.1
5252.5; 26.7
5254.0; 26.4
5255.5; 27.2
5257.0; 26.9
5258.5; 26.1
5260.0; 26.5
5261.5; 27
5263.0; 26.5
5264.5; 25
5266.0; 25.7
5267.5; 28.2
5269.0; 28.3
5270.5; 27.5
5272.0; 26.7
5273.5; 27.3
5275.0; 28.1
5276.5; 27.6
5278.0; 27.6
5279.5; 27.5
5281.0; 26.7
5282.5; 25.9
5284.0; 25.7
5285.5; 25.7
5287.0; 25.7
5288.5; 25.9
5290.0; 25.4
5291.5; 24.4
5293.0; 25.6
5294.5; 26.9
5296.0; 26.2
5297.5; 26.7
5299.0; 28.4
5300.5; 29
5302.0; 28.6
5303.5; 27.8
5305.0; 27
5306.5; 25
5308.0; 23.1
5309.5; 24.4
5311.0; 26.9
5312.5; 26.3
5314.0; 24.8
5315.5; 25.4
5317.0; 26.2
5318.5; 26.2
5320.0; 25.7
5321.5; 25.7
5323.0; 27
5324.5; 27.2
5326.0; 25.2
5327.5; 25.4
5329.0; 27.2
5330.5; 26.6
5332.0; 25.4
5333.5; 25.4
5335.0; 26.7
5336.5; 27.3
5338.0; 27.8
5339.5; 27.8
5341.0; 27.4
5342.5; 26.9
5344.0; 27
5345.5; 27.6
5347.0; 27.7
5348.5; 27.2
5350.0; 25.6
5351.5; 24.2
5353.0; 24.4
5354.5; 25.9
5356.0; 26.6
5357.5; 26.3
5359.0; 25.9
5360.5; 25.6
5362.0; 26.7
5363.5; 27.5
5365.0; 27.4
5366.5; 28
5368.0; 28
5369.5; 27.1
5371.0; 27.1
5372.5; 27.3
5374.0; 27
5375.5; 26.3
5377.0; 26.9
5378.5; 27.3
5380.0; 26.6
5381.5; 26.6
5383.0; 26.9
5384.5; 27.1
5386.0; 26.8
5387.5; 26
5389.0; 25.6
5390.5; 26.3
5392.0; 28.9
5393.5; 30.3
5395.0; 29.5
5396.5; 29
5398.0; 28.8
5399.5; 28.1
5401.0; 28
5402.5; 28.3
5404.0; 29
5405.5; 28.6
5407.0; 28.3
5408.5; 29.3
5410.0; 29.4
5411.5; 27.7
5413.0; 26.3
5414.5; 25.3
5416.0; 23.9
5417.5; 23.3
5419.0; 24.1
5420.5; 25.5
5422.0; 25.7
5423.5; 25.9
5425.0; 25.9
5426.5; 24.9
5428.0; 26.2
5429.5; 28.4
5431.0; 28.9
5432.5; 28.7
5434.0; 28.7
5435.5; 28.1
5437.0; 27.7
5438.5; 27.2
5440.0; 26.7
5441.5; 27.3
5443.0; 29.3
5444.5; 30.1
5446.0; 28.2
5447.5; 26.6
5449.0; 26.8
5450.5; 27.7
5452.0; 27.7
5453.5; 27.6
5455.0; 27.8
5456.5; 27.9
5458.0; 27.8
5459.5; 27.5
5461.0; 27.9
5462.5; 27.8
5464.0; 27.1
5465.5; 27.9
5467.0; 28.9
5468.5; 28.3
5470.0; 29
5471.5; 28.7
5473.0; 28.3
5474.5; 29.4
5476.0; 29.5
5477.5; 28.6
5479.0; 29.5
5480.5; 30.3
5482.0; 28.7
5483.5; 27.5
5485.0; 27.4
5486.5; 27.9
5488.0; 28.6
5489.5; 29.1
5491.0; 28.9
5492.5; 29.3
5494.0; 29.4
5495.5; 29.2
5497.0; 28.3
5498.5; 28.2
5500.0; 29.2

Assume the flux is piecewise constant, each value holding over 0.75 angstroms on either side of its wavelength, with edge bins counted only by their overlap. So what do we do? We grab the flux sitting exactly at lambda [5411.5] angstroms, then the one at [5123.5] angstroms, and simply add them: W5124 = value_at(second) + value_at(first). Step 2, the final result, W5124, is 53.9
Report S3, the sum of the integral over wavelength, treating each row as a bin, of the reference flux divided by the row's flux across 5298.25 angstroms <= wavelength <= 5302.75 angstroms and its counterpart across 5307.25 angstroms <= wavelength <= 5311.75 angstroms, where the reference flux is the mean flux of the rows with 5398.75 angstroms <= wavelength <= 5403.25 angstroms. 9.5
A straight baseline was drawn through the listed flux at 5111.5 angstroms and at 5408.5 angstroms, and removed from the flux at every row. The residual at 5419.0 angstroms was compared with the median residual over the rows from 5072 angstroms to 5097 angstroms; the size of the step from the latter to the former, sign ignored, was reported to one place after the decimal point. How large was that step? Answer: 6.9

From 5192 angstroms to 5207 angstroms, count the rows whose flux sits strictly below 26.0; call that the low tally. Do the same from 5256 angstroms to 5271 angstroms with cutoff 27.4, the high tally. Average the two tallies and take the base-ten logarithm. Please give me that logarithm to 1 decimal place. 0.7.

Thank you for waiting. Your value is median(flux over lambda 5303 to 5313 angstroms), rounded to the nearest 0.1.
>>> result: 26.3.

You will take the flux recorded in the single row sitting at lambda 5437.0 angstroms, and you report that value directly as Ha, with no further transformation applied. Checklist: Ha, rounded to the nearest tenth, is 27.7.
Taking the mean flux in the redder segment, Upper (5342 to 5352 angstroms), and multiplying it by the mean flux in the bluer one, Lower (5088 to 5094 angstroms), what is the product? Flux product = 684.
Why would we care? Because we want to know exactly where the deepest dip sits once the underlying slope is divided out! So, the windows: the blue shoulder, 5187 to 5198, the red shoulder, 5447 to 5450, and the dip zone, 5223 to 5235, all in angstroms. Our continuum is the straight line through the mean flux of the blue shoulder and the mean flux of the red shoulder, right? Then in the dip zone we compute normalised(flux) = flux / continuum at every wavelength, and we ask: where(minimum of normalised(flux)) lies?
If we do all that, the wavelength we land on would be 5234.5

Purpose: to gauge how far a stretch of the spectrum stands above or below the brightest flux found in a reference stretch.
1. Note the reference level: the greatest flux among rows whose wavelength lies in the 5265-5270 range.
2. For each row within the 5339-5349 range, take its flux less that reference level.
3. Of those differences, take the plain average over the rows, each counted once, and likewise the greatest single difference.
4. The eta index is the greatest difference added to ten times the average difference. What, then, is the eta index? -10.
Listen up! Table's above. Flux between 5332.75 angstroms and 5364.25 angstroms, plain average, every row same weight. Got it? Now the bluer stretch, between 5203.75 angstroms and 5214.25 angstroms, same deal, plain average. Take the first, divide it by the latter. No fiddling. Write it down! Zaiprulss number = 1.02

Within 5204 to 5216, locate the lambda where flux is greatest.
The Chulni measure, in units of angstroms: 5204.5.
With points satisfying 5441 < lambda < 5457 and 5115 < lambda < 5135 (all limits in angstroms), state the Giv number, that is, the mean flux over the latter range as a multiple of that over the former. 0.946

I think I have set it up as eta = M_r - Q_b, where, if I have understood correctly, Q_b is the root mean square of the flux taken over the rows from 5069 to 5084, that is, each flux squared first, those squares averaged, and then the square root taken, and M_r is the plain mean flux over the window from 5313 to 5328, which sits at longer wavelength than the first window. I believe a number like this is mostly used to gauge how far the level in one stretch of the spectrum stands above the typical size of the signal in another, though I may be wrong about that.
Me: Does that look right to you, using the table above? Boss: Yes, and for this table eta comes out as 2.9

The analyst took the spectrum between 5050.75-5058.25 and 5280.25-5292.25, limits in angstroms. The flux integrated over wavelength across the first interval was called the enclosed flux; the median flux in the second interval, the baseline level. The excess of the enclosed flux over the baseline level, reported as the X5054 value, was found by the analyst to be 167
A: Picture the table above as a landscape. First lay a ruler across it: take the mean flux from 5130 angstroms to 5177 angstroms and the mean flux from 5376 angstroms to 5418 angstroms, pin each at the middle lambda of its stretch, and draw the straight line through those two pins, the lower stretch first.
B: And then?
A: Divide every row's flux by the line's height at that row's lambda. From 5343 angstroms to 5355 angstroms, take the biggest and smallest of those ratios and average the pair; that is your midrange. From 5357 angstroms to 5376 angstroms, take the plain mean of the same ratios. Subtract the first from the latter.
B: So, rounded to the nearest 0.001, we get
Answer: 0.032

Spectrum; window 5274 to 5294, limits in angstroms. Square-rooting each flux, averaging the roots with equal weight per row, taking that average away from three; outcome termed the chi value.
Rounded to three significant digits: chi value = -2.13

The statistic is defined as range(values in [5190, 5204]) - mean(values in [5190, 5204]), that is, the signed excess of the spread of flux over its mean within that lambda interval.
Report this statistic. -23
